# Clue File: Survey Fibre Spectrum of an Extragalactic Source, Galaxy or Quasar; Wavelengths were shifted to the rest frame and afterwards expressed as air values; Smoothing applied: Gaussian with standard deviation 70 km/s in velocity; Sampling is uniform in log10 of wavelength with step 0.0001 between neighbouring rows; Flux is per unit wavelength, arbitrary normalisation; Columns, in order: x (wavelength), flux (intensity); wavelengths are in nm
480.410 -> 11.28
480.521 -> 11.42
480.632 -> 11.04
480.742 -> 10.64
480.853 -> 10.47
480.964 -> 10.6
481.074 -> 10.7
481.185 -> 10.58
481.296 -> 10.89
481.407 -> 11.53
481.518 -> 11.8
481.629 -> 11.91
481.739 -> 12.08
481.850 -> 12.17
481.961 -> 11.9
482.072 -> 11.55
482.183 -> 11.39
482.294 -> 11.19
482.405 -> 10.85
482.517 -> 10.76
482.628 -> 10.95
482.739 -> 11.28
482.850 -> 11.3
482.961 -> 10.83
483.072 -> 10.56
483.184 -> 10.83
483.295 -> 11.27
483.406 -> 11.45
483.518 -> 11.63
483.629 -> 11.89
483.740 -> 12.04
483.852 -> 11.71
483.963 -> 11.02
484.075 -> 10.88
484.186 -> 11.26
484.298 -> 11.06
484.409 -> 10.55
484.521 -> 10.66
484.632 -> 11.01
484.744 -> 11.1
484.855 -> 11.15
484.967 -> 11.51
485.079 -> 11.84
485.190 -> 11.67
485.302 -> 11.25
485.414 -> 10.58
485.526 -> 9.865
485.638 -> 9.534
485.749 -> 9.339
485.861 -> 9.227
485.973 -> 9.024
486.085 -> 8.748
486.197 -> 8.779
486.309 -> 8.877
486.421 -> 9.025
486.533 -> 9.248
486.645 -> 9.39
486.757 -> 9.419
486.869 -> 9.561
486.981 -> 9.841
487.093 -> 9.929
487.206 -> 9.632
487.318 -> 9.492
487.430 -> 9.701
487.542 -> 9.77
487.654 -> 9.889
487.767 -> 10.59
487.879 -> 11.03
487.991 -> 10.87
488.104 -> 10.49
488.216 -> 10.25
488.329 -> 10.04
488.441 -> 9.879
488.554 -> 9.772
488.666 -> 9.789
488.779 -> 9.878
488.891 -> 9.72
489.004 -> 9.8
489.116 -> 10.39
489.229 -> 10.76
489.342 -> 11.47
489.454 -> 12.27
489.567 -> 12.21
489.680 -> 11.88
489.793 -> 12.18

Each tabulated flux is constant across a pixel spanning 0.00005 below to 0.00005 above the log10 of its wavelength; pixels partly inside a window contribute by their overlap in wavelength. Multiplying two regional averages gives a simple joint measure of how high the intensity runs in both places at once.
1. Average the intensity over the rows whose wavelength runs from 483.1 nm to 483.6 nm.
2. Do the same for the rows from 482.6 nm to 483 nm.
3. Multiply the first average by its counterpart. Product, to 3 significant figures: 125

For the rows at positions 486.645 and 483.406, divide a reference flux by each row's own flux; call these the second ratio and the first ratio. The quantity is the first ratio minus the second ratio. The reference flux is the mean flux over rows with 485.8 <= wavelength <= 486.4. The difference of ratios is -0.17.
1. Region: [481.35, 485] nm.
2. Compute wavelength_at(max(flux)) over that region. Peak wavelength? 481.850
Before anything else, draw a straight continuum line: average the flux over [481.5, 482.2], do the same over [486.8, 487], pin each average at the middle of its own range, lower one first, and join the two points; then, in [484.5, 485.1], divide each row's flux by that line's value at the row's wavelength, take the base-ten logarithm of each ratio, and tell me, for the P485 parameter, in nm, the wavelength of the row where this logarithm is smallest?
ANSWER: 484.521 nm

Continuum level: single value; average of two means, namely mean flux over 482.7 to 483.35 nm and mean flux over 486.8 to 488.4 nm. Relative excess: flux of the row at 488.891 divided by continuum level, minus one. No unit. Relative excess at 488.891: -0.08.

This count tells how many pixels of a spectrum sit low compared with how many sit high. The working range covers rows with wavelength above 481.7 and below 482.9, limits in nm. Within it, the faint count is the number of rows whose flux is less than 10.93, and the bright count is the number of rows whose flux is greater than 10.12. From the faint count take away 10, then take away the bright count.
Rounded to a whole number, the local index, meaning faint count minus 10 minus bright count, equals -19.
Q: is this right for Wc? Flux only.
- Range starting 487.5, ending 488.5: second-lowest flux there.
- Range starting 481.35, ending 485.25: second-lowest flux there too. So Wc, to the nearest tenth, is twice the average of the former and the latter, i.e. 20.4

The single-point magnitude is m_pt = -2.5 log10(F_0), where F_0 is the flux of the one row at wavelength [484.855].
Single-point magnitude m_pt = -2.62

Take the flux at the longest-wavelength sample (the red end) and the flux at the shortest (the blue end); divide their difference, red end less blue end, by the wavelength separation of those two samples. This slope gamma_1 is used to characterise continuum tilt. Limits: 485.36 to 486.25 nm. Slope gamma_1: -2.3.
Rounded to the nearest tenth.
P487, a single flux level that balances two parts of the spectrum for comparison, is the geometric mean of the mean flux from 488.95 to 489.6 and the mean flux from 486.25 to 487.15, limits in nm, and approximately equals 10.2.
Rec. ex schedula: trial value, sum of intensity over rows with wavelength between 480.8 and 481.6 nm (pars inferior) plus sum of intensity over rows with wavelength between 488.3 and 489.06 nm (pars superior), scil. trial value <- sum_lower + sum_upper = 145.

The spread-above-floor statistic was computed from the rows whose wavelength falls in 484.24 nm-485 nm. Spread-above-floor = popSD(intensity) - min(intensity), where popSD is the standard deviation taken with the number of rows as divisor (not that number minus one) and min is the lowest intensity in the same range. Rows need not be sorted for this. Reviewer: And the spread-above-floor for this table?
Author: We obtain -10.3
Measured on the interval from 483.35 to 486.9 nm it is -7.7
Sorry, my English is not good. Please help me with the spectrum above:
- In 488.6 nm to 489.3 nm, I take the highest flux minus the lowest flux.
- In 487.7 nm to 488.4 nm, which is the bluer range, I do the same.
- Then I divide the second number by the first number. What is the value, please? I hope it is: 0.95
